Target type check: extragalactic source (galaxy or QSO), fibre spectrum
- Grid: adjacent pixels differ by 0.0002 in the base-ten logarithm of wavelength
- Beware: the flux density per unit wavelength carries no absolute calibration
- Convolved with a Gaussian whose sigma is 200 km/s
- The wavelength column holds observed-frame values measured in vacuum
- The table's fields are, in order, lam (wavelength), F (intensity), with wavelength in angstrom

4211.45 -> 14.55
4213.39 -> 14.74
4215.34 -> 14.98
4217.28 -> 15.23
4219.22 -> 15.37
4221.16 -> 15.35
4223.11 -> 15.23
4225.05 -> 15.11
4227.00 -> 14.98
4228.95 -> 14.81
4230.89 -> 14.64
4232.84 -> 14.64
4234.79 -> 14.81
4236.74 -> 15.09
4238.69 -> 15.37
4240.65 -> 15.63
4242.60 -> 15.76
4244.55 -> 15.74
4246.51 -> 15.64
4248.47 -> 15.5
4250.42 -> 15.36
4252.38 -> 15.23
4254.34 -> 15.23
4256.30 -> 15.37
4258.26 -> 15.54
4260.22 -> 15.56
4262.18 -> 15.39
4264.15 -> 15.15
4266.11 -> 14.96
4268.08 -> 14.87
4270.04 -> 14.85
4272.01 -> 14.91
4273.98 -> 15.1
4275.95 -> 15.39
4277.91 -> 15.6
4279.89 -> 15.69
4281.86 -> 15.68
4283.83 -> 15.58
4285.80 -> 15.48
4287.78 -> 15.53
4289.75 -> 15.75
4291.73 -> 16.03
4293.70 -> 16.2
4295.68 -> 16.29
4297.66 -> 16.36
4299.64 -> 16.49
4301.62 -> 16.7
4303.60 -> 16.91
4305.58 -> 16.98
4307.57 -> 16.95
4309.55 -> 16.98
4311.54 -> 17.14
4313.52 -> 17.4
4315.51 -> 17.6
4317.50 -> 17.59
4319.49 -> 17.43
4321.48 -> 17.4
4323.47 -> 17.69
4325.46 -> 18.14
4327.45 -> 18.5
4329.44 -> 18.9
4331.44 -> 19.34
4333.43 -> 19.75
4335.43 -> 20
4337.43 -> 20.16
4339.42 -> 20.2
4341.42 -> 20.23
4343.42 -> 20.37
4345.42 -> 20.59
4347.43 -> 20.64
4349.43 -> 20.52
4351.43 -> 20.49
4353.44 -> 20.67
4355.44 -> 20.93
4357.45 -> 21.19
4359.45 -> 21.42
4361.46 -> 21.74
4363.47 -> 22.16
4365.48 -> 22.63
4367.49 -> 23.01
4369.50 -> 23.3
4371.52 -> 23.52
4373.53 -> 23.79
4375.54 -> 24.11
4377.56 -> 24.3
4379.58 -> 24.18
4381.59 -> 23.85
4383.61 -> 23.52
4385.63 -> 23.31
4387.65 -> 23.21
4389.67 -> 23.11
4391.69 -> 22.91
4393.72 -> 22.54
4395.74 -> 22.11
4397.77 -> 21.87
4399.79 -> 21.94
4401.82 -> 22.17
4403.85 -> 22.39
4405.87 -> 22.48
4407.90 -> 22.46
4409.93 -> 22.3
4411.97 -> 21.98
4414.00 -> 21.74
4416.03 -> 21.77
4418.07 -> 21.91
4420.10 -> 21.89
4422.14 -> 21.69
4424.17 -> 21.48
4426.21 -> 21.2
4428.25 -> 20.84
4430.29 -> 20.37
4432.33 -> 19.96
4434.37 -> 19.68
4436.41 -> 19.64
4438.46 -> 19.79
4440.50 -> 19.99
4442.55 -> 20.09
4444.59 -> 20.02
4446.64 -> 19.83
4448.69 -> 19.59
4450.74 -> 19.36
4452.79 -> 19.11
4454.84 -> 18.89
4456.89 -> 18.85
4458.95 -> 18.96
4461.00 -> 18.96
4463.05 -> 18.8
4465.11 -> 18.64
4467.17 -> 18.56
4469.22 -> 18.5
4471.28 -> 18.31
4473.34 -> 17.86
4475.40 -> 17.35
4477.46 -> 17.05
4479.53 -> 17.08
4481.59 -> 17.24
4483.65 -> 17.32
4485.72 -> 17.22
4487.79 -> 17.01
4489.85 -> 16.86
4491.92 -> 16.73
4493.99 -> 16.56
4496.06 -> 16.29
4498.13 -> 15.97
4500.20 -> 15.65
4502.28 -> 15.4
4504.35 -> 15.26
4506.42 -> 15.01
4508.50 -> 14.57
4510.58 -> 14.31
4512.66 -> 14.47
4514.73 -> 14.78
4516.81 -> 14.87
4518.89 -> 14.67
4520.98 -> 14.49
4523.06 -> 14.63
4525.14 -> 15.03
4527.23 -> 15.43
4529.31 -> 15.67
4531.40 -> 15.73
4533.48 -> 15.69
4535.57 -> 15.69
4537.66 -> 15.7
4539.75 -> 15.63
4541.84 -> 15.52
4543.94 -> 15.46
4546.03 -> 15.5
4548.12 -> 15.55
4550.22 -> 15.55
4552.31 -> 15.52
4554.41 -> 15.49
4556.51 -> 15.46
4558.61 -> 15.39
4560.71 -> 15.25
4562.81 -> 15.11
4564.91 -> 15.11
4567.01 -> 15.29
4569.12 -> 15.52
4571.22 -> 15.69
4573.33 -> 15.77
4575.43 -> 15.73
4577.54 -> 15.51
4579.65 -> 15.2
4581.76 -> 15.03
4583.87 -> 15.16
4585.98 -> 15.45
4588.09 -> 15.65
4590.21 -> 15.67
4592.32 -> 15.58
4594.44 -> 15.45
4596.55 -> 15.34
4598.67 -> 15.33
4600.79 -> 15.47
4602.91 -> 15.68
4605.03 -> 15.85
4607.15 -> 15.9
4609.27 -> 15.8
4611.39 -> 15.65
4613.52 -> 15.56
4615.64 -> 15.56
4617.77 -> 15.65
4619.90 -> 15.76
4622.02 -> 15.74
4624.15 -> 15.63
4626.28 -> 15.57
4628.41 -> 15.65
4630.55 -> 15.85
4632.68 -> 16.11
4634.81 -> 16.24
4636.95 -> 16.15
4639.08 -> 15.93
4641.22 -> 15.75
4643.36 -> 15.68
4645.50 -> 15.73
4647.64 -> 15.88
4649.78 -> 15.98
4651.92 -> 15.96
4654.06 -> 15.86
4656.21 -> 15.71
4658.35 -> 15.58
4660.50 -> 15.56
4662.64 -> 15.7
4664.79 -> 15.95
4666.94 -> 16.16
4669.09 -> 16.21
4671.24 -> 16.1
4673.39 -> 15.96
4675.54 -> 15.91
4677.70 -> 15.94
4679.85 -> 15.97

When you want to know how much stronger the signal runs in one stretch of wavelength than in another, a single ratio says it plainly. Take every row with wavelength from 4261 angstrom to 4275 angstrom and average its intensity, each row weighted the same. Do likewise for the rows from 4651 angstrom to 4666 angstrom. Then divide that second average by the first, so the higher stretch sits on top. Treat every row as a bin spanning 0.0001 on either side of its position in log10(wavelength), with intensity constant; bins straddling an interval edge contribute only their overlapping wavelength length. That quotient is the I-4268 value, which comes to 1.05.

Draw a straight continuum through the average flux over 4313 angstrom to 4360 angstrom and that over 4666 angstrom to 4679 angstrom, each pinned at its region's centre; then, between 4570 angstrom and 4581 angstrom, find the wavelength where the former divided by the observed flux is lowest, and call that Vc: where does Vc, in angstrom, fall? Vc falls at 4573.33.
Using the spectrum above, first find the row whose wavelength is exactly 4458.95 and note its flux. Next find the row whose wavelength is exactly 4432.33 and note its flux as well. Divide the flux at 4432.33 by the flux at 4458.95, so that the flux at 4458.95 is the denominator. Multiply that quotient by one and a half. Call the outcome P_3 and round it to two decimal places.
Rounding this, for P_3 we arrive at 1.58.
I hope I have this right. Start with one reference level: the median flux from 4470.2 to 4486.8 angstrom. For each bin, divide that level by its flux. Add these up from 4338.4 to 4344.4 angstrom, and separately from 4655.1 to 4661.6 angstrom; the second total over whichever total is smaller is 1.30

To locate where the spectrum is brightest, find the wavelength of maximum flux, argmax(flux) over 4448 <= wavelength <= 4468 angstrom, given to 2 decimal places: 4448.69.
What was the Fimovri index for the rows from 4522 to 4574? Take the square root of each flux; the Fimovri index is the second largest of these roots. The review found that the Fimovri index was 3.97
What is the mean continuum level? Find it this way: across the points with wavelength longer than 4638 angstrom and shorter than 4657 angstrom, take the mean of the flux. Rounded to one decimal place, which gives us 15.8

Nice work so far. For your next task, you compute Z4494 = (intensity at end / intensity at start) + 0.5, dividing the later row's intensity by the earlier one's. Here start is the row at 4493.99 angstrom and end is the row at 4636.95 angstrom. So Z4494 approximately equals 1.48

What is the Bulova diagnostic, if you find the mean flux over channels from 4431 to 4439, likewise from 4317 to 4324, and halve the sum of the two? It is 18.6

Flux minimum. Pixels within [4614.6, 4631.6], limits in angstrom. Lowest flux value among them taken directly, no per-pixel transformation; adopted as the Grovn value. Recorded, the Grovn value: 15.56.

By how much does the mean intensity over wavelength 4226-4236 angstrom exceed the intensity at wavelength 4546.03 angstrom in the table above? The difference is -0.7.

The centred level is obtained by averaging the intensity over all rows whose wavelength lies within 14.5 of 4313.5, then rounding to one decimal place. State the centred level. 17.3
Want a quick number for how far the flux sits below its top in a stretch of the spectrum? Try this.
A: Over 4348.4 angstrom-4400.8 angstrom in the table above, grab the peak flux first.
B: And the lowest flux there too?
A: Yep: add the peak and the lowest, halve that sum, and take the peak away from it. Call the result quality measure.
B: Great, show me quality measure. -1.9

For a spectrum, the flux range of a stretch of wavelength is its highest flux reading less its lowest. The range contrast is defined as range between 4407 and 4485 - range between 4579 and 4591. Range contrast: 4.8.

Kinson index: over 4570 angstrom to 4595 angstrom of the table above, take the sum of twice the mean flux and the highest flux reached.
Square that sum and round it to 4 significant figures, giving 2186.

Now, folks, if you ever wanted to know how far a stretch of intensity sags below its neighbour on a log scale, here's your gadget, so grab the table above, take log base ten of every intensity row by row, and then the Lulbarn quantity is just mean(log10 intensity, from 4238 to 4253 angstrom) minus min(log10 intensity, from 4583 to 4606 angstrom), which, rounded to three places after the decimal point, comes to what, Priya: 0.010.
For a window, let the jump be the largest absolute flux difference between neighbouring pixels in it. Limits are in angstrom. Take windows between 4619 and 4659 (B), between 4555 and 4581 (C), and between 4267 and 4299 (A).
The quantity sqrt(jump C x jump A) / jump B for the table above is 1.15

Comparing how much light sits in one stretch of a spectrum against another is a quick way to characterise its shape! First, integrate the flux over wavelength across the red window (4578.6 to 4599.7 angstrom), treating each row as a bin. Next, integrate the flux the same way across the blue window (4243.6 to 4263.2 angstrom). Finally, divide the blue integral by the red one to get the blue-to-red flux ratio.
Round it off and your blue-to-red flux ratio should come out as 0.93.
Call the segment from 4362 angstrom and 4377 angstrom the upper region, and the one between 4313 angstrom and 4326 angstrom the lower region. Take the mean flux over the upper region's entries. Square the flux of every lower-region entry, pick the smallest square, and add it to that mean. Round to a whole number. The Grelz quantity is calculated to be 326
